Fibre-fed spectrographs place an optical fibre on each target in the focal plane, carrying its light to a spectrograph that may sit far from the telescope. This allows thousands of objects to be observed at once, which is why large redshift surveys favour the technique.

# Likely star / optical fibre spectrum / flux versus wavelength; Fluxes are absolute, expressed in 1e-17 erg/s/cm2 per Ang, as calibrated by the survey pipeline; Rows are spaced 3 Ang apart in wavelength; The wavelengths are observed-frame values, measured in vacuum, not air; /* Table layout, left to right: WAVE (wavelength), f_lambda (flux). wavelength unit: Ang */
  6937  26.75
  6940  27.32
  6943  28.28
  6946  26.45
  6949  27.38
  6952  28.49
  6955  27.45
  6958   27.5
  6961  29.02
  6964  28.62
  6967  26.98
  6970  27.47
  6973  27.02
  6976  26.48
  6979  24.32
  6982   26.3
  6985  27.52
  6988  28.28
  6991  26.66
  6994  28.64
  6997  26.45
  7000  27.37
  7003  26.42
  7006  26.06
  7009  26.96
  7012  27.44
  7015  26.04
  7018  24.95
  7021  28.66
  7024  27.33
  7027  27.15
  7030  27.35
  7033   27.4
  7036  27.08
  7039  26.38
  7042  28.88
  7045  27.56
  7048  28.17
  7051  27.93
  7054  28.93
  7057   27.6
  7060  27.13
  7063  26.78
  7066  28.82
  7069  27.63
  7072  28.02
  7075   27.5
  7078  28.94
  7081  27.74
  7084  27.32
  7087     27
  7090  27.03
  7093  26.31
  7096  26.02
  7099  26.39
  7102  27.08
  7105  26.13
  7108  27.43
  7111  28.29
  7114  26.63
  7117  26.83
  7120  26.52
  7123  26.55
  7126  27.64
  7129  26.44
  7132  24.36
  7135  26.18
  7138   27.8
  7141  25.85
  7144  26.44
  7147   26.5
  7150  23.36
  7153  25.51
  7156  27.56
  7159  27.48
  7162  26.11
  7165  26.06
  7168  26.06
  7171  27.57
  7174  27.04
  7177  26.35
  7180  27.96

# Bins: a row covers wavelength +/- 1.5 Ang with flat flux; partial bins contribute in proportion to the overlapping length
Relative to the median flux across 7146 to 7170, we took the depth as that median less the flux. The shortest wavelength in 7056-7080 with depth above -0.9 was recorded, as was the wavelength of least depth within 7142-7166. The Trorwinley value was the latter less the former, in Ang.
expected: 93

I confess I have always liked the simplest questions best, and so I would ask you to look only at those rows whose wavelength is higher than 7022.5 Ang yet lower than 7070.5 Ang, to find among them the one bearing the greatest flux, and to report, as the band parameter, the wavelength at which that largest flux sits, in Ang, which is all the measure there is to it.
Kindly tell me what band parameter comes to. 7054 Ang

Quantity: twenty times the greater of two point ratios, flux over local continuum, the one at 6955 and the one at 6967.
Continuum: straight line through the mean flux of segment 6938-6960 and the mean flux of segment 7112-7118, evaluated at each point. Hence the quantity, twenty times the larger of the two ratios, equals 19.9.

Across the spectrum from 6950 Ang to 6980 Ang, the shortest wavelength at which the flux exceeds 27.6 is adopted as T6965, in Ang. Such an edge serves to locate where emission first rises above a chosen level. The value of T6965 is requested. 6952 Ang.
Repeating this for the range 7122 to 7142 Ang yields 7126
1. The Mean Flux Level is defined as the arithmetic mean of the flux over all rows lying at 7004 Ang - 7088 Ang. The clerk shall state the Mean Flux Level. 27.5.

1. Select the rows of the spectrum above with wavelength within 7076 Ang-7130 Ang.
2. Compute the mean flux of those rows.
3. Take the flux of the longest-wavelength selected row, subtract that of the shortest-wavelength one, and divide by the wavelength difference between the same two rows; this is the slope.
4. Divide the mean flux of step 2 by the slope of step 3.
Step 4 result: -551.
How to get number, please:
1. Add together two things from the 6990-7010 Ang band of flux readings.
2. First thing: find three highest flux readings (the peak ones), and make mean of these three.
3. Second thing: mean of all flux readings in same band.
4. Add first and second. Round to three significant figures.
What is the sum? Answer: 54.6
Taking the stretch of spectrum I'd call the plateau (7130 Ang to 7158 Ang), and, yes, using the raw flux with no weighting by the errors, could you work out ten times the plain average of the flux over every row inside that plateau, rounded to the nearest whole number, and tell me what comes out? 260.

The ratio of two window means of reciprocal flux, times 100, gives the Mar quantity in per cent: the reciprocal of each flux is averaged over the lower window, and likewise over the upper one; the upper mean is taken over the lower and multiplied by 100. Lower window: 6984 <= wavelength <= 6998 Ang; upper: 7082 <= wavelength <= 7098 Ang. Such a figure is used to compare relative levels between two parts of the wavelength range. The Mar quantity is 103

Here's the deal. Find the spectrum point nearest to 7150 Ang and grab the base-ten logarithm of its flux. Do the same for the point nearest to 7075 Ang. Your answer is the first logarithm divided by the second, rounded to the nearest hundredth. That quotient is 0.95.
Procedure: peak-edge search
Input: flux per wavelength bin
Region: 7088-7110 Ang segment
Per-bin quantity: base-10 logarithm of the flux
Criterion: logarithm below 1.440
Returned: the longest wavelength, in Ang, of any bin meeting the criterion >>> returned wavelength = 7108 Ang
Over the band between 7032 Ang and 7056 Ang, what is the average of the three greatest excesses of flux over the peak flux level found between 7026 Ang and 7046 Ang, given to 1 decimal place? -0.2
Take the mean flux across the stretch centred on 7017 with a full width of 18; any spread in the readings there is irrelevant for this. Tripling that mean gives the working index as 81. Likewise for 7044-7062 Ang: 84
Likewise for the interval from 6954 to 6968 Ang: 84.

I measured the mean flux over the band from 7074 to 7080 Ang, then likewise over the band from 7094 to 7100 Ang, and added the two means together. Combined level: 54.4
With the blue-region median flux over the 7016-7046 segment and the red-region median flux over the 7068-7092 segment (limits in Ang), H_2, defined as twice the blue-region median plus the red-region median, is 82.2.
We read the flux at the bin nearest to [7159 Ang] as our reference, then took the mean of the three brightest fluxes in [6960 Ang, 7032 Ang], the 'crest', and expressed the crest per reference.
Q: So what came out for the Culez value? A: 1.05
